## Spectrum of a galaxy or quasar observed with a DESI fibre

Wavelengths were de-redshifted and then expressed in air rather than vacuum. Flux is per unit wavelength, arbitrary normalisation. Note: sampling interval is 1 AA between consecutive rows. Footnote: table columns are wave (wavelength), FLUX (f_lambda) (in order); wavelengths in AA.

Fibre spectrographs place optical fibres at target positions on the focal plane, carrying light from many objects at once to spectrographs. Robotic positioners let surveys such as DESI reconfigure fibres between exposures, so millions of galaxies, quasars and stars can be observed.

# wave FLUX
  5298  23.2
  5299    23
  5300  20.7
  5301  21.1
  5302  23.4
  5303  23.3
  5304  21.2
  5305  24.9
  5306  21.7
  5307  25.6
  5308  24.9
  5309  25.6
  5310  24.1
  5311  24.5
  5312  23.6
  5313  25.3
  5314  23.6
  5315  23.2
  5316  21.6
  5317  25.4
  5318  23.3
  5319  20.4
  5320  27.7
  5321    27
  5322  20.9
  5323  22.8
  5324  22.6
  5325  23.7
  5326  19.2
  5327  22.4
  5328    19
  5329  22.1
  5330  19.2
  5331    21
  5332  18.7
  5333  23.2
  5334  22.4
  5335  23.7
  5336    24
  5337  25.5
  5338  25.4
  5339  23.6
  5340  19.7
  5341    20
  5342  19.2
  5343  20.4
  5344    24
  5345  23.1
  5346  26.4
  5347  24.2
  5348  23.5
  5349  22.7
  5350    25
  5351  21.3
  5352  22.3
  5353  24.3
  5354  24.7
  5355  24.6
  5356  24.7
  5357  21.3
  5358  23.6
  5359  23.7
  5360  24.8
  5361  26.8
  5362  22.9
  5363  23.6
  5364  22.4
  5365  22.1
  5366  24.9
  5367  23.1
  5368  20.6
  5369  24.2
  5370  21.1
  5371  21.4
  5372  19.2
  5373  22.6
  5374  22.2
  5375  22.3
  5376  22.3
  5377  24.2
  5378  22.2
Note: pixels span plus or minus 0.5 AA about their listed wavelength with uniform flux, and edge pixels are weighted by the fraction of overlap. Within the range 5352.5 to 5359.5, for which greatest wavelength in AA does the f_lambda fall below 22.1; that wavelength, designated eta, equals 5357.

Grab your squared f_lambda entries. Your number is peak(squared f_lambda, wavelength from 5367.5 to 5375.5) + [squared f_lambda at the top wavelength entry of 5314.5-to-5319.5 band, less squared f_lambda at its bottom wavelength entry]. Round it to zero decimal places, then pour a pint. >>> 464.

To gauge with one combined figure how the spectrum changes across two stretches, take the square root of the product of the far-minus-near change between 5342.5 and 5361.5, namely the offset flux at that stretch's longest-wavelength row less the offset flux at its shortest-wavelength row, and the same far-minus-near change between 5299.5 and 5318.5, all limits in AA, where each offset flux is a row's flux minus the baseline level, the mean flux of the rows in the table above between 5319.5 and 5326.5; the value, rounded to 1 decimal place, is 4.1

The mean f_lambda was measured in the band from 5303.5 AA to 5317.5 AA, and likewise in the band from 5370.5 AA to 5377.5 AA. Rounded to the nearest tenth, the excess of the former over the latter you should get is 1.9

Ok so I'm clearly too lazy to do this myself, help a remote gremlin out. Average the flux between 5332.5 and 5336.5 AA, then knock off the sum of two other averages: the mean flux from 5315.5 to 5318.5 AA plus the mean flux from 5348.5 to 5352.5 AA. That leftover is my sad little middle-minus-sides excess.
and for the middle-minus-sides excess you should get -22.9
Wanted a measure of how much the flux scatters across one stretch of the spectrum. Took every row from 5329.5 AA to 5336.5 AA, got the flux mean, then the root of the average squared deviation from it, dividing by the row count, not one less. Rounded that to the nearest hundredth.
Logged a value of 1.99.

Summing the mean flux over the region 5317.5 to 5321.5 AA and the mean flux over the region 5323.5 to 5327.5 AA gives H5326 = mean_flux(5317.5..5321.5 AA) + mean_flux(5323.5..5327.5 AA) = 46.6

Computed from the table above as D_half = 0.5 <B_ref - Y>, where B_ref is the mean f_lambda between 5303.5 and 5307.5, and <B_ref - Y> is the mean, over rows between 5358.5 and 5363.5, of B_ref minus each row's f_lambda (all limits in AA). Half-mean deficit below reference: -0.5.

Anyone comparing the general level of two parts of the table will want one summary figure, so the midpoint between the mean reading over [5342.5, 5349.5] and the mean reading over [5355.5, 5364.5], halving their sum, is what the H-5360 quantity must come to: 23.6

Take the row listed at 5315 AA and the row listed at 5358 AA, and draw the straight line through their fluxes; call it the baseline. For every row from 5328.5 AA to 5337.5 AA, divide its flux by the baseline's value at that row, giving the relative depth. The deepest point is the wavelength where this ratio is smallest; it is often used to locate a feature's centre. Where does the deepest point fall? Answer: 5332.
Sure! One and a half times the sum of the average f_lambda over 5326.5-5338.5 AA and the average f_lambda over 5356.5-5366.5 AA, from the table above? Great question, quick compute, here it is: 68.7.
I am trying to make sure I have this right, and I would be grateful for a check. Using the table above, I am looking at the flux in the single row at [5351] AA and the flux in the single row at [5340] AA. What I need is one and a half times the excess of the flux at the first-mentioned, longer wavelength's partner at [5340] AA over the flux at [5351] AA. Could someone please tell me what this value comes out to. -2.4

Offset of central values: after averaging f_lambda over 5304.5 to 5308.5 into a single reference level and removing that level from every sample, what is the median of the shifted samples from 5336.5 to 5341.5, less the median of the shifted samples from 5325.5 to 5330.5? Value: 4.4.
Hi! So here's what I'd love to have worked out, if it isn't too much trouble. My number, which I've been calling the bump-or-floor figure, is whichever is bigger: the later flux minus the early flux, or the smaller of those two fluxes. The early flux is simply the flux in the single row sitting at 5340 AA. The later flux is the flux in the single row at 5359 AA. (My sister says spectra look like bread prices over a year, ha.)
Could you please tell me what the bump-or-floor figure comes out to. 19.7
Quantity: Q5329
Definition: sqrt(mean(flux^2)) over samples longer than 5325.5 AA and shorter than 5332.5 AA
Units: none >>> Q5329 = 20.3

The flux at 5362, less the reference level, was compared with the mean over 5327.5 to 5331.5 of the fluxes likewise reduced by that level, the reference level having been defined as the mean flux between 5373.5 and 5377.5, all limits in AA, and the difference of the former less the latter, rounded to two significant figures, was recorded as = 2.6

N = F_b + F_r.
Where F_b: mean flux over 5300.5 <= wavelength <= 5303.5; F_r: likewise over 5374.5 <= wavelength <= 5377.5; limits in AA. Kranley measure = 45.5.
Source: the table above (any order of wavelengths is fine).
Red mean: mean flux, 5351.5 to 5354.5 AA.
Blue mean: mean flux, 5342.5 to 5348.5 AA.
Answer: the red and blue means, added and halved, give 23.7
